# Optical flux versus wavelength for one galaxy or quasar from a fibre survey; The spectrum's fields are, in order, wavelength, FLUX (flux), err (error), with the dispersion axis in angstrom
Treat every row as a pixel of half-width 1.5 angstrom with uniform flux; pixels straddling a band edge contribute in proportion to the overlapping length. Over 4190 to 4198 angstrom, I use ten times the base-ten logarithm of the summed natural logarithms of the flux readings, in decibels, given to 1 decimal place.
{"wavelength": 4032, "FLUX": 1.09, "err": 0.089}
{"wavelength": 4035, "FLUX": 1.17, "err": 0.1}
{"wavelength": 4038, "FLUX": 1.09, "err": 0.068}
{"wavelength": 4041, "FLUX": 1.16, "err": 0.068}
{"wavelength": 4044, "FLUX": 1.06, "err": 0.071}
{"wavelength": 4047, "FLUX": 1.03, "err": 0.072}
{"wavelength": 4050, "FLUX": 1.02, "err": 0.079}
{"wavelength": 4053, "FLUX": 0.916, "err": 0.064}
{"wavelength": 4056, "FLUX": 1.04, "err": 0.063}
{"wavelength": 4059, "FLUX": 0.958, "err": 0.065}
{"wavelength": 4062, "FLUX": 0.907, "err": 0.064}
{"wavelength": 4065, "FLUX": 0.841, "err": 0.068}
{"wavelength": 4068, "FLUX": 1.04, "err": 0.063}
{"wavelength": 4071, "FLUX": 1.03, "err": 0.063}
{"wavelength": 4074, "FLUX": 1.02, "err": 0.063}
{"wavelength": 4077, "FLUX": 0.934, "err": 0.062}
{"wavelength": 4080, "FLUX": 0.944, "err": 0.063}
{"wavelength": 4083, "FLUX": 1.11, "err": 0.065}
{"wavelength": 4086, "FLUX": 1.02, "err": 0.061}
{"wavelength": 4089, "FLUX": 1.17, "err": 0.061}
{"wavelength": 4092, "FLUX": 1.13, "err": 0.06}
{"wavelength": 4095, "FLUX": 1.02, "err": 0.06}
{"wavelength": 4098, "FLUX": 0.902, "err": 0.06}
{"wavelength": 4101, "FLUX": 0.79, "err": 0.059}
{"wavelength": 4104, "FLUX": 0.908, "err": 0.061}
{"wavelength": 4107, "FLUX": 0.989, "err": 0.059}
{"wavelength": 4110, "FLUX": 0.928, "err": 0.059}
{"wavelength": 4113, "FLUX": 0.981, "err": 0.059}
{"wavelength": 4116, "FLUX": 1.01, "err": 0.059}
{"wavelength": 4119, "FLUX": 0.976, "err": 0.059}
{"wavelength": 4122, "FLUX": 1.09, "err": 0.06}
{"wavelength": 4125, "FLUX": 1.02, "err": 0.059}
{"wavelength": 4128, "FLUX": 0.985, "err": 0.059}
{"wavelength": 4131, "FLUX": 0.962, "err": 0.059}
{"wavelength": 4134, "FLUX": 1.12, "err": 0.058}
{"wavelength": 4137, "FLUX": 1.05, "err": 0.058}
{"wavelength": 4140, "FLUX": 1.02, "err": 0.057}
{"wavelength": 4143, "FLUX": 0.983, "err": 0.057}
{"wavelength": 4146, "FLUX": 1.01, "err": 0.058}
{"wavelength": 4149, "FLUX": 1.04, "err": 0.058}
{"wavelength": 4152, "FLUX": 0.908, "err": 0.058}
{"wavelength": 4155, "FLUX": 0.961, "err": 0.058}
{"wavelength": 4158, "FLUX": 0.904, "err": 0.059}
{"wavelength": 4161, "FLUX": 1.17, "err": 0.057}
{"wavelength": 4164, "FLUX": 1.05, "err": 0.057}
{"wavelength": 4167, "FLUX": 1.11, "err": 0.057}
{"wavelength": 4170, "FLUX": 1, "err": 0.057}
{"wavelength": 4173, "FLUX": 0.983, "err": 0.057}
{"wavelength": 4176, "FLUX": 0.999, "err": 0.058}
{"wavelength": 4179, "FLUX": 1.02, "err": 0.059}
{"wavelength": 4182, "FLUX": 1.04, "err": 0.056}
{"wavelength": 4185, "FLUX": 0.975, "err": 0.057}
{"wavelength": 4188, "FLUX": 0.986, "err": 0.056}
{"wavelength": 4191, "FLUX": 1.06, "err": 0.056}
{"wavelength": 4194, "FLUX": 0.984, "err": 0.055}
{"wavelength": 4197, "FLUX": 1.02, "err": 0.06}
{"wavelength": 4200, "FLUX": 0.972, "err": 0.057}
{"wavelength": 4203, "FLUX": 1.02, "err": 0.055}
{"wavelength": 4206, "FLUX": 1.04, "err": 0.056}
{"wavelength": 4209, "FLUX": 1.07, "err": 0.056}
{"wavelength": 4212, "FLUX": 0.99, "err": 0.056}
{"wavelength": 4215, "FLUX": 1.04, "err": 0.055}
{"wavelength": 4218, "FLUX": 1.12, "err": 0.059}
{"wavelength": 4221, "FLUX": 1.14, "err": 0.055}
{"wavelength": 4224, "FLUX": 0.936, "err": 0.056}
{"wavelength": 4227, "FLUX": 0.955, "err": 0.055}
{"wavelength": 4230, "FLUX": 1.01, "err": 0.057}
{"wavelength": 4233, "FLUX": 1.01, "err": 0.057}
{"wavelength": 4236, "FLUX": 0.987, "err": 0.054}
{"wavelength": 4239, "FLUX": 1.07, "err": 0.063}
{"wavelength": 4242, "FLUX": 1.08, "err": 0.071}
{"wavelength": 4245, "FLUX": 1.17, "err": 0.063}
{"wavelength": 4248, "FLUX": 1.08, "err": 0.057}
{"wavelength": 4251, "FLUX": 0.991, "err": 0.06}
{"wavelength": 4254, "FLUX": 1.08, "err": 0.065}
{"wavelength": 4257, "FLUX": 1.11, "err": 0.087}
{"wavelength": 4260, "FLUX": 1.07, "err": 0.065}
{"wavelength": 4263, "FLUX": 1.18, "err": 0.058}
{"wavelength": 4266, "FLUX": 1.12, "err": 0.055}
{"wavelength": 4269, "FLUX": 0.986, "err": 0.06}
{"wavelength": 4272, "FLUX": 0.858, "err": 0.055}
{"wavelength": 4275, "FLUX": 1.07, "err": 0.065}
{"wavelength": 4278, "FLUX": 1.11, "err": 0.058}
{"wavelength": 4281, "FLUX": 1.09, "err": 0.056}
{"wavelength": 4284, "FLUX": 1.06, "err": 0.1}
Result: -12.1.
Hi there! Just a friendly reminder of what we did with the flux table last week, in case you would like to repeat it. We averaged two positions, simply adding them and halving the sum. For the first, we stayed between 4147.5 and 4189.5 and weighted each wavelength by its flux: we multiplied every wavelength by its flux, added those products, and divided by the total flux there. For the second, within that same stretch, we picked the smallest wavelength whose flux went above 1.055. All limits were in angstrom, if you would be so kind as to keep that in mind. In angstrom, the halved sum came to 4164.8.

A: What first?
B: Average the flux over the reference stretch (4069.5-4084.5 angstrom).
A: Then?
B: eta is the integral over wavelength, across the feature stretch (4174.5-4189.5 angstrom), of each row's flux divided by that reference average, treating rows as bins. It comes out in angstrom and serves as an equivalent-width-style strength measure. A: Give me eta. 14.9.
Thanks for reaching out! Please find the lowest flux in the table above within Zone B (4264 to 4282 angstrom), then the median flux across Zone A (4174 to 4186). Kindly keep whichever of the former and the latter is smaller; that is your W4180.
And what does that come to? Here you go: 0.86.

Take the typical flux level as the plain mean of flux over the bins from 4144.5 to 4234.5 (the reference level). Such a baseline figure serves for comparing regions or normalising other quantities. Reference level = 1.017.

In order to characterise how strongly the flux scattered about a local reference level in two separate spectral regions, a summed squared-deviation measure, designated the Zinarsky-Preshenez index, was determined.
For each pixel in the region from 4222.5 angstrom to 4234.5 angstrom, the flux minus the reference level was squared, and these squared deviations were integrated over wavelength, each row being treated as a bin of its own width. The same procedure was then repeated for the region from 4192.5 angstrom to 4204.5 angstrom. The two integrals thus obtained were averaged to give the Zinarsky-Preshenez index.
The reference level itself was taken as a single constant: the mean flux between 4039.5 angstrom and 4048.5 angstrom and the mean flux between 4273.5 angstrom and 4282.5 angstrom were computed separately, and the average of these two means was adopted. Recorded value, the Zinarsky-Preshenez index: 0.127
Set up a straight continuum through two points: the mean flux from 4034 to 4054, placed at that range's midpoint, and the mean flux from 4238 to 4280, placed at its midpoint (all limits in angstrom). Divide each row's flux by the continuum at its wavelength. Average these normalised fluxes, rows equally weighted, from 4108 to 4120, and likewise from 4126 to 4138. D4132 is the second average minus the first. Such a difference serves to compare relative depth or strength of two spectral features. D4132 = 0.05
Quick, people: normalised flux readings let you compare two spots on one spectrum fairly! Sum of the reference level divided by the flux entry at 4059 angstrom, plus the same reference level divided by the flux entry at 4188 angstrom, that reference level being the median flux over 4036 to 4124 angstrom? 2.10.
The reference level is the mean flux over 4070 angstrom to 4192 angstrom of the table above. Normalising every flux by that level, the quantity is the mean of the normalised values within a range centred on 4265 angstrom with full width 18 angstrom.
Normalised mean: 1.05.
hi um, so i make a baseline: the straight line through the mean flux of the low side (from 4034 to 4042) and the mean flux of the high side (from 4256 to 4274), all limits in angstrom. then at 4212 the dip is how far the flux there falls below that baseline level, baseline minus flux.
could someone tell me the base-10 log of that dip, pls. -1.08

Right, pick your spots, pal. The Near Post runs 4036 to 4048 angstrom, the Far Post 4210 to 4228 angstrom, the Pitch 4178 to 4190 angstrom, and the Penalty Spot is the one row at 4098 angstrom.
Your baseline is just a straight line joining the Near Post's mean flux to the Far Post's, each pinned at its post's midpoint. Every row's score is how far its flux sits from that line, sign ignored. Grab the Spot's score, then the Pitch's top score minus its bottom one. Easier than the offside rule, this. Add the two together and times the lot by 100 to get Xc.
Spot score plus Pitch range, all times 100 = 23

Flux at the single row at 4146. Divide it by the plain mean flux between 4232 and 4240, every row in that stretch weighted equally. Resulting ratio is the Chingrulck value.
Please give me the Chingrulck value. 0.99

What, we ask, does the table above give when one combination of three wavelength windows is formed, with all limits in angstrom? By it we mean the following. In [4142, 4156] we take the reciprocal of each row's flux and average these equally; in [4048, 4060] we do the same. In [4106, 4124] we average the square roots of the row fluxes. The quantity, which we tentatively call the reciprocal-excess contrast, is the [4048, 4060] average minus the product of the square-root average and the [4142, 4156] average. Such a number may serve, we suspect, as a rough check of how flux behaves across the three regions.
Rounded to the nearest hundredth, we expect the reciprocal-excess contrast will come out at 0.00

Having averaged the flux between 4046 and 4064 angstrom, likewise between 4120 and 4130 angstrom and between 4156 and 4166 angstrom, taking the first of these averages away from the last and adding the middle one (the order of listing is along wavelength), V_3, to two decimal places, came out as 1.09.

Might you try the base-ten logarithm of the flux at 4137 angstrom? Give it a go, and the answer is 0.021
